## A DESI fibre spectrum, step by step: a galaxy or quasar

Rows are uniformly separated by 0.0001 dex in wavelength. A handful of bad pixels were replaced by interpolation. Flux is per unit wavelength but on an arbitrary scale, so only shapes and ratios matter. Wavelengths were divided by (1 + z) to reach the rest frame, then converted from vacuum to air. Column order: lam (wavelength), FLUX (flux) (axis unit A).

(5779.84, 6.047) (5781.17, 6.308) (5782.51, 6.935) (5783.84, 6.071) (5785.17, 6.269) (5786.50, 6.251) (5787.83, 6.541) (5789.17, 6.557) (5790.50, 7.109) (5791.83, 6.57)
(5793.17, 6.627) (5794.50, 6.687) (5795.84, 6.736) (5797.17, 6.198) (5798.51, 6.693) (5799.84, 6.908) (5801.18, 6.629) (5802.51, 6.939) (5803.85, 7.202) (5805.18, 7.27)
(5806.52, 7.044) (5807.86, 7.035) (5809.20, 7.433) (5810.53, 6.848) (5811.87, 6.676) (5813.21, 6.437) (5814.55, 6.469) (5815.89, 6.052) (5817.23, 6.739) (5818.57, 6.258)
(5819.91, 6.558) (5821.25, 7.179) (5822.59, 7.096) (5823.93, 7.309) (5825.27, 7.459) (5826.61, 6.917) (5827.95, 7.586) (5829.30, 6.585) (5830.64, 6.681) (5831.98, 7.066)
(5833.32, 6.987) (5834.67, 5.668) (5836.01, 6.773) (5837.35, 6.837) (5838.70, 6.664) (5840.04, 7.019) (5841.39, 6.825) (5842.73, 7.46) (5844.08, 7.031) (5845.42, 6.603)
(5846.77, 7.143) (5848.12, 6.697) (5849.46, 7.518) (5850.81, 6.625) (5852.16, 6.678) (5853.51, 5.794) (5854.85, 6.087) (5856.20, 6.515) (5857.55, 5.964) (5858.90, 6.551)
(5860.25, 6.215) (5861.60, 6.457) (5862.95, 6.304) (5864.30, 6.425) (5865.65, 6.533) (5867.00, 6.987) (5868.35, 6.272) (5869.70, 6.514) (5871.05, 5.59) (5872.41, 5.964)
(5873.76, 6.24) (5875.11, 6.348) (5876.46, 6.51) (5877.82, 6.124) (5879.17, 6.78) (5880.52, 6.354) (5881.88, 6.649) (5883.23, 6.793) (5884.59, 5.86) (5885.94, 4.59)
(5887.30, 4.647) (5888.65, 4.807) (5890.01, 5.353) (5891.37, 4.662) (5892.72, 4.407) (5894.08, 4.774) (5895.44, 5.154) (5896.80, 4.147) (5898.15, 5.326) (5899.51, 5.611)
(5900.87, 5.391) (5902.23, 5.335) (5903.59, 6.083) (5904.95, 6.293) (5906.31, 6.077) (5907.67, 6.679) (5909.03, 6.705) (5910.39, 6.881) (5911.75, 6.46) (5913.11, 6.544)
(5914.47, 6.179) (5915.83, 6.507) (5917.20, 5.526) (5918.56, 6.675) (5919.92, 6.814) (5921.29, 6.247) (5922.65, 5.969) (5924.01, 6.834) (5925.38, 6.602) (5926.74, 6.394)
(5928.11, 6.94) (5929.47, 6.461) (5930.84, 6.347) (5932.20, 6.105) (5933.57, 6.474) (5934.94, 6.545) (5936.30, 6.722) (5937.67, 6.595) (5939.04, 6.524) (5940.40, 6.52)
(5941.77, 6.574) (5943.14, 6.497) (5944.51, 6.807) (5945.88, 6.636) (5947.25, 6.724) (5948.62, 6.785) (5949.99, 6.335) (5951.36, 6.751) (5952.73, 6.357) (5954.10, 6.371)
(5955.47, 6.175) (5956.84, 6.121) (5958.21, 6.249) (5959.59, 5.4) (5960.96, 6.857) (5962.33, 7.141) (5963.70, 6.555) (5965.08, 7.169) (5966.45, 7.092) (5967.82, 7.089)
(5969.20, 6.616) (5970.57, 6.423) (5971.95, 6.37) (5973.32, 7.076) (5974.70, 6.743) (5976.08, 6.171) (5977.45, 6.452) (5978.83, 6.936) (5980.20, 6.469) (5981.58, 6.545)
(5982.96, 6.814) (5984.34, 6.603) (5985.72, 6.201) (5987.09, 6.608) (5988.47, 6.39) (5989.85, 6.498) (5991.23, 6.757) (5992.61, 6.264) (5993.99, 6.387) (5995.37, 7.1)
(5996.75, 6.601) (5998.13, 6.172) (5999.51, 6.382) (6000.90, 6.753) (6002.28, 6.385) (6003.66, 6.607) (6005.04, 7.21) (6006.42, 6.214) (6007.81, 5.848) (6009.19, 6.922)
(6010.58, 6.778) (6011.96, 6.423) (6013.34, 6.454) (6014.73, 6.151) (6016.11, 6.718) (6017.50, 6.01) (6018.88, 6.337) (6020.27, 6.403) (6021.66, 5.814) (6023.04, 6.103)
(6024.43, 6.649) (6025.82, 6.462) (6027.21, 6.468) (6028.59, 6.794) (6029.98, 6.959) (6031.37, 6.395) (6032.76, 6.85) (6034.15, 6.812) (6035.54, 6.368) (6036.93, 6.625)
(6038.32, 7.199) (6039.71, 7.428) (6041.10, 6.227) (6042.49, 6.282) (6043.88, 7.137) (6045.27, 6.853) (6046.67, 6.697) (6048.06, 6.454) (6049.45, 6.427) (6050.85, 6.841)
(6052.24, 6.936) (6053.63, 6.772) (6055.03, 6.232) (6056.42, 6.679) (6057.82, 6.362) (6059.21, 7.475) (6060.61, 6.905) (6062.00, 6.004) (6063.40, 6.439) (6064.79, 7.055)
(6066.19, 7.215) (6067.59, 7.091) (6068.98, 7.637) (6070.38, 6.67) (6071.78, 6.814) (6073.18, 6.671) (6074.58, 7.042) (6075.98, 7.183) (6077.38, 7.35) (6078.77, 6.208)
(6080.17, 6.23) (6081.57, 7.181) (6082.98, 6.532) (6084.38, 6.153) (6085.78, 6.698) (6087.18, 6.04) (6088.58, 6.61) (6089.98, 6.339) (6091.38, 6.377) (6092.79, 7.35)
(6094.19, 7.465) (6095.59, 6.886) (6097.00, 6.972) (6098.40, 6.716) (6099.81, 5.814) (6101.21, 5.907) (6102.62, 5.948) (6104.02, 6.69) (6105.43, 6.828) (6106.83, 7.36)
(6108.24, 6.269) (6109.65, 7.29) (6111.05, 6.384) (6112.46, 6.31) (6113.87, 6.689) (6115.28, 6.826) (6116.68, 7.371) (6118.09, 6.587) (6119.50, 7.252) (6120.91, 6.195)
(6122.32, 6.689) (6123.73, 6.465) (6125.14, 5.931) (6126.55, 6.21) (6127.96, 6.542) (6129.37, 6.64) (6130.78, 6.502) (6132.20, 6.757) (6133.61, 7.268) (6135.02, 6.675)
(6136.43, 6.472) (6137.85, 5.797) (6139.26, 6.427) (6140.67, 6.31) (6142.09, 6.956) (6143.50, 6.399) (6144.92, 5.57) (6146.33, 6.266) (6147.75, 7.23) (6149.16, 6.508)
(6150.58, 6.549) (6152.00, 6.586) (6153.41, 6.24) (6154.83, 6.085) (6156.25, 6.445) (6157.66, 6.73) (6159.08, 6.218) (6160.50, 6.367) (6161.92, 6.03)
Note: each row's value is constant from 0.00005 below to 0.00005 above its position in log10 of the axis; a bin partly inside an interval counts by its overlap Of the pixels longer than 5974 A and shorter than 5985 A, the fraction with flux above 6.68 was 0.4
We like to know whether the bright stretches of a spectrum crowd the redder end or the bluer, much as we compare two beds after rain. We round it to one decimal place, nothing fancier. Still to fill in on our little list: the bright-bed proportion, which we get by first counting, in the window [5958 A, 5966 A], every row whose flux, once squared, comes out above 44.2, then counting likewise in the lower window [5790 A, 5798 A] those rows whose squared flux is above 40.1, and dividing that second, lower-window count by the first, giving 1.7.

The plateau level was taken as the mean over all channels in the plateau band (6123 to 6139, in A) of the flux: 6.48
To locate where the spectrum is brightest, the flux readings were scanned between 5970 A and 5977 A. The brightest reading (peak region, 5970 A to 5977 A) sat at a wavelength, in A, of 5973.32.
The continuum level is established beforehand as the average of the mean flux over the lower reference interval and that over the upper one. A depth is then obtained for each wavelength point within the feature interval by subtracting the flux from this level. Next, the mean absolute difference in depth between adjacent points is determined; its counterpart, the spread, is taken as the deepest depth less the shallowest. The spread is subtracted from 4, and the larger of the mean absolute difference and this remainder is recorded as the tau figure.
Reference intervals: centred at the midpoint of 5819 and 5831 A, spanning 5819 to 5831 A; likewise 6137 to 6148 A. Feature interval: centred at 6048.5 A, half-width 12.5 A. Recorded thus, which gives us 2.75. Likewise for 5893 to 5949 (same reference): 1.21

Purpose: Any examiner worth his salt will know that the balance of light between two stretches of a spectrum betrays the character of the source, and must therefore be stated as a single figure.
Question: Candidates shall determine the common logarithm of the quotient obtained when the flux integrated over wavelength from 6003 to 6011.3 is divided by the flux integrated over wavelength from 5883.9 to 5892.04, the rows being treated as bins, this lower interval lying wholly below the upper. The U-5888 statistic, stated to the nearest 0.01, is 0.13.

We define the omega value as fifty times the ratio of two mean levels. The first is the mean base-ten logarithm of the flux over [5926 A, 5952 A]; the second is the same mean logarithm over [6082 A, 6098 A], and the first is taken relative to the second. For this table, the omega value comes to 49.6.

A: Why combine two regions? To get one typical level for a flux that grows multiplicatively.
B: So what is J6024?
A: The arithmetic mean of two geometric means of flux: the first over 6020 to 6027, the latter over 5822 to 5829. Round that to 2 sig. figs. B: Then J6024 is 6.8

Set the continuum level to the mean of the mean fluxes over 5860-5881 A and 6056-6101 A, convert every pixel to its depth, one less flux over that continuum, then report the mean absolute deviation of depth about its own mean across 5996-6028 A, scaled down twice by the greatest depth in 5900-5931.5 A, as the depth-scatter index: 1.12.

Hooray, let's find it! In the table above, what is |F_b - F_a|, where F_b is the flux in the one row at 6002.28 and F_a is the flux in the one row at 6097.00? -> 0.59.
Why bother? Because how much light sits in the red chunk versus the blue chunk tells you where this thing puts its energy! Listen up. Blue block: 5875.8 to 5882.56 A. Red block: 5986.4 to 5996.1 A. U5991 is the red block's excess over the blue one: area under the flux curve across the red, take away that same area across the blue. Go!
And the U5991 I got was 20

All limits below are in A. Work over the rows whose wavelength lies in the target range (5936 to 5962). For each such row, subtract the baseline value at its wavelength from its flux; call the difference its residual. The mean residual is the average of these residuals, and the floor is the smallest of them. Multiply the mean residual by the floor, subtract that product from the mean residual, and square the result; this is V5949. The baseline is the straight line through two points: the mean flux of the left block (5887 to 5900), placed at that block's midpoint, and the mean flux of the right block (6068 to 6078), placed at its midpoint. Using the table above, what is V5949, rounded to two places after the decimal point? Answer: 1.40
